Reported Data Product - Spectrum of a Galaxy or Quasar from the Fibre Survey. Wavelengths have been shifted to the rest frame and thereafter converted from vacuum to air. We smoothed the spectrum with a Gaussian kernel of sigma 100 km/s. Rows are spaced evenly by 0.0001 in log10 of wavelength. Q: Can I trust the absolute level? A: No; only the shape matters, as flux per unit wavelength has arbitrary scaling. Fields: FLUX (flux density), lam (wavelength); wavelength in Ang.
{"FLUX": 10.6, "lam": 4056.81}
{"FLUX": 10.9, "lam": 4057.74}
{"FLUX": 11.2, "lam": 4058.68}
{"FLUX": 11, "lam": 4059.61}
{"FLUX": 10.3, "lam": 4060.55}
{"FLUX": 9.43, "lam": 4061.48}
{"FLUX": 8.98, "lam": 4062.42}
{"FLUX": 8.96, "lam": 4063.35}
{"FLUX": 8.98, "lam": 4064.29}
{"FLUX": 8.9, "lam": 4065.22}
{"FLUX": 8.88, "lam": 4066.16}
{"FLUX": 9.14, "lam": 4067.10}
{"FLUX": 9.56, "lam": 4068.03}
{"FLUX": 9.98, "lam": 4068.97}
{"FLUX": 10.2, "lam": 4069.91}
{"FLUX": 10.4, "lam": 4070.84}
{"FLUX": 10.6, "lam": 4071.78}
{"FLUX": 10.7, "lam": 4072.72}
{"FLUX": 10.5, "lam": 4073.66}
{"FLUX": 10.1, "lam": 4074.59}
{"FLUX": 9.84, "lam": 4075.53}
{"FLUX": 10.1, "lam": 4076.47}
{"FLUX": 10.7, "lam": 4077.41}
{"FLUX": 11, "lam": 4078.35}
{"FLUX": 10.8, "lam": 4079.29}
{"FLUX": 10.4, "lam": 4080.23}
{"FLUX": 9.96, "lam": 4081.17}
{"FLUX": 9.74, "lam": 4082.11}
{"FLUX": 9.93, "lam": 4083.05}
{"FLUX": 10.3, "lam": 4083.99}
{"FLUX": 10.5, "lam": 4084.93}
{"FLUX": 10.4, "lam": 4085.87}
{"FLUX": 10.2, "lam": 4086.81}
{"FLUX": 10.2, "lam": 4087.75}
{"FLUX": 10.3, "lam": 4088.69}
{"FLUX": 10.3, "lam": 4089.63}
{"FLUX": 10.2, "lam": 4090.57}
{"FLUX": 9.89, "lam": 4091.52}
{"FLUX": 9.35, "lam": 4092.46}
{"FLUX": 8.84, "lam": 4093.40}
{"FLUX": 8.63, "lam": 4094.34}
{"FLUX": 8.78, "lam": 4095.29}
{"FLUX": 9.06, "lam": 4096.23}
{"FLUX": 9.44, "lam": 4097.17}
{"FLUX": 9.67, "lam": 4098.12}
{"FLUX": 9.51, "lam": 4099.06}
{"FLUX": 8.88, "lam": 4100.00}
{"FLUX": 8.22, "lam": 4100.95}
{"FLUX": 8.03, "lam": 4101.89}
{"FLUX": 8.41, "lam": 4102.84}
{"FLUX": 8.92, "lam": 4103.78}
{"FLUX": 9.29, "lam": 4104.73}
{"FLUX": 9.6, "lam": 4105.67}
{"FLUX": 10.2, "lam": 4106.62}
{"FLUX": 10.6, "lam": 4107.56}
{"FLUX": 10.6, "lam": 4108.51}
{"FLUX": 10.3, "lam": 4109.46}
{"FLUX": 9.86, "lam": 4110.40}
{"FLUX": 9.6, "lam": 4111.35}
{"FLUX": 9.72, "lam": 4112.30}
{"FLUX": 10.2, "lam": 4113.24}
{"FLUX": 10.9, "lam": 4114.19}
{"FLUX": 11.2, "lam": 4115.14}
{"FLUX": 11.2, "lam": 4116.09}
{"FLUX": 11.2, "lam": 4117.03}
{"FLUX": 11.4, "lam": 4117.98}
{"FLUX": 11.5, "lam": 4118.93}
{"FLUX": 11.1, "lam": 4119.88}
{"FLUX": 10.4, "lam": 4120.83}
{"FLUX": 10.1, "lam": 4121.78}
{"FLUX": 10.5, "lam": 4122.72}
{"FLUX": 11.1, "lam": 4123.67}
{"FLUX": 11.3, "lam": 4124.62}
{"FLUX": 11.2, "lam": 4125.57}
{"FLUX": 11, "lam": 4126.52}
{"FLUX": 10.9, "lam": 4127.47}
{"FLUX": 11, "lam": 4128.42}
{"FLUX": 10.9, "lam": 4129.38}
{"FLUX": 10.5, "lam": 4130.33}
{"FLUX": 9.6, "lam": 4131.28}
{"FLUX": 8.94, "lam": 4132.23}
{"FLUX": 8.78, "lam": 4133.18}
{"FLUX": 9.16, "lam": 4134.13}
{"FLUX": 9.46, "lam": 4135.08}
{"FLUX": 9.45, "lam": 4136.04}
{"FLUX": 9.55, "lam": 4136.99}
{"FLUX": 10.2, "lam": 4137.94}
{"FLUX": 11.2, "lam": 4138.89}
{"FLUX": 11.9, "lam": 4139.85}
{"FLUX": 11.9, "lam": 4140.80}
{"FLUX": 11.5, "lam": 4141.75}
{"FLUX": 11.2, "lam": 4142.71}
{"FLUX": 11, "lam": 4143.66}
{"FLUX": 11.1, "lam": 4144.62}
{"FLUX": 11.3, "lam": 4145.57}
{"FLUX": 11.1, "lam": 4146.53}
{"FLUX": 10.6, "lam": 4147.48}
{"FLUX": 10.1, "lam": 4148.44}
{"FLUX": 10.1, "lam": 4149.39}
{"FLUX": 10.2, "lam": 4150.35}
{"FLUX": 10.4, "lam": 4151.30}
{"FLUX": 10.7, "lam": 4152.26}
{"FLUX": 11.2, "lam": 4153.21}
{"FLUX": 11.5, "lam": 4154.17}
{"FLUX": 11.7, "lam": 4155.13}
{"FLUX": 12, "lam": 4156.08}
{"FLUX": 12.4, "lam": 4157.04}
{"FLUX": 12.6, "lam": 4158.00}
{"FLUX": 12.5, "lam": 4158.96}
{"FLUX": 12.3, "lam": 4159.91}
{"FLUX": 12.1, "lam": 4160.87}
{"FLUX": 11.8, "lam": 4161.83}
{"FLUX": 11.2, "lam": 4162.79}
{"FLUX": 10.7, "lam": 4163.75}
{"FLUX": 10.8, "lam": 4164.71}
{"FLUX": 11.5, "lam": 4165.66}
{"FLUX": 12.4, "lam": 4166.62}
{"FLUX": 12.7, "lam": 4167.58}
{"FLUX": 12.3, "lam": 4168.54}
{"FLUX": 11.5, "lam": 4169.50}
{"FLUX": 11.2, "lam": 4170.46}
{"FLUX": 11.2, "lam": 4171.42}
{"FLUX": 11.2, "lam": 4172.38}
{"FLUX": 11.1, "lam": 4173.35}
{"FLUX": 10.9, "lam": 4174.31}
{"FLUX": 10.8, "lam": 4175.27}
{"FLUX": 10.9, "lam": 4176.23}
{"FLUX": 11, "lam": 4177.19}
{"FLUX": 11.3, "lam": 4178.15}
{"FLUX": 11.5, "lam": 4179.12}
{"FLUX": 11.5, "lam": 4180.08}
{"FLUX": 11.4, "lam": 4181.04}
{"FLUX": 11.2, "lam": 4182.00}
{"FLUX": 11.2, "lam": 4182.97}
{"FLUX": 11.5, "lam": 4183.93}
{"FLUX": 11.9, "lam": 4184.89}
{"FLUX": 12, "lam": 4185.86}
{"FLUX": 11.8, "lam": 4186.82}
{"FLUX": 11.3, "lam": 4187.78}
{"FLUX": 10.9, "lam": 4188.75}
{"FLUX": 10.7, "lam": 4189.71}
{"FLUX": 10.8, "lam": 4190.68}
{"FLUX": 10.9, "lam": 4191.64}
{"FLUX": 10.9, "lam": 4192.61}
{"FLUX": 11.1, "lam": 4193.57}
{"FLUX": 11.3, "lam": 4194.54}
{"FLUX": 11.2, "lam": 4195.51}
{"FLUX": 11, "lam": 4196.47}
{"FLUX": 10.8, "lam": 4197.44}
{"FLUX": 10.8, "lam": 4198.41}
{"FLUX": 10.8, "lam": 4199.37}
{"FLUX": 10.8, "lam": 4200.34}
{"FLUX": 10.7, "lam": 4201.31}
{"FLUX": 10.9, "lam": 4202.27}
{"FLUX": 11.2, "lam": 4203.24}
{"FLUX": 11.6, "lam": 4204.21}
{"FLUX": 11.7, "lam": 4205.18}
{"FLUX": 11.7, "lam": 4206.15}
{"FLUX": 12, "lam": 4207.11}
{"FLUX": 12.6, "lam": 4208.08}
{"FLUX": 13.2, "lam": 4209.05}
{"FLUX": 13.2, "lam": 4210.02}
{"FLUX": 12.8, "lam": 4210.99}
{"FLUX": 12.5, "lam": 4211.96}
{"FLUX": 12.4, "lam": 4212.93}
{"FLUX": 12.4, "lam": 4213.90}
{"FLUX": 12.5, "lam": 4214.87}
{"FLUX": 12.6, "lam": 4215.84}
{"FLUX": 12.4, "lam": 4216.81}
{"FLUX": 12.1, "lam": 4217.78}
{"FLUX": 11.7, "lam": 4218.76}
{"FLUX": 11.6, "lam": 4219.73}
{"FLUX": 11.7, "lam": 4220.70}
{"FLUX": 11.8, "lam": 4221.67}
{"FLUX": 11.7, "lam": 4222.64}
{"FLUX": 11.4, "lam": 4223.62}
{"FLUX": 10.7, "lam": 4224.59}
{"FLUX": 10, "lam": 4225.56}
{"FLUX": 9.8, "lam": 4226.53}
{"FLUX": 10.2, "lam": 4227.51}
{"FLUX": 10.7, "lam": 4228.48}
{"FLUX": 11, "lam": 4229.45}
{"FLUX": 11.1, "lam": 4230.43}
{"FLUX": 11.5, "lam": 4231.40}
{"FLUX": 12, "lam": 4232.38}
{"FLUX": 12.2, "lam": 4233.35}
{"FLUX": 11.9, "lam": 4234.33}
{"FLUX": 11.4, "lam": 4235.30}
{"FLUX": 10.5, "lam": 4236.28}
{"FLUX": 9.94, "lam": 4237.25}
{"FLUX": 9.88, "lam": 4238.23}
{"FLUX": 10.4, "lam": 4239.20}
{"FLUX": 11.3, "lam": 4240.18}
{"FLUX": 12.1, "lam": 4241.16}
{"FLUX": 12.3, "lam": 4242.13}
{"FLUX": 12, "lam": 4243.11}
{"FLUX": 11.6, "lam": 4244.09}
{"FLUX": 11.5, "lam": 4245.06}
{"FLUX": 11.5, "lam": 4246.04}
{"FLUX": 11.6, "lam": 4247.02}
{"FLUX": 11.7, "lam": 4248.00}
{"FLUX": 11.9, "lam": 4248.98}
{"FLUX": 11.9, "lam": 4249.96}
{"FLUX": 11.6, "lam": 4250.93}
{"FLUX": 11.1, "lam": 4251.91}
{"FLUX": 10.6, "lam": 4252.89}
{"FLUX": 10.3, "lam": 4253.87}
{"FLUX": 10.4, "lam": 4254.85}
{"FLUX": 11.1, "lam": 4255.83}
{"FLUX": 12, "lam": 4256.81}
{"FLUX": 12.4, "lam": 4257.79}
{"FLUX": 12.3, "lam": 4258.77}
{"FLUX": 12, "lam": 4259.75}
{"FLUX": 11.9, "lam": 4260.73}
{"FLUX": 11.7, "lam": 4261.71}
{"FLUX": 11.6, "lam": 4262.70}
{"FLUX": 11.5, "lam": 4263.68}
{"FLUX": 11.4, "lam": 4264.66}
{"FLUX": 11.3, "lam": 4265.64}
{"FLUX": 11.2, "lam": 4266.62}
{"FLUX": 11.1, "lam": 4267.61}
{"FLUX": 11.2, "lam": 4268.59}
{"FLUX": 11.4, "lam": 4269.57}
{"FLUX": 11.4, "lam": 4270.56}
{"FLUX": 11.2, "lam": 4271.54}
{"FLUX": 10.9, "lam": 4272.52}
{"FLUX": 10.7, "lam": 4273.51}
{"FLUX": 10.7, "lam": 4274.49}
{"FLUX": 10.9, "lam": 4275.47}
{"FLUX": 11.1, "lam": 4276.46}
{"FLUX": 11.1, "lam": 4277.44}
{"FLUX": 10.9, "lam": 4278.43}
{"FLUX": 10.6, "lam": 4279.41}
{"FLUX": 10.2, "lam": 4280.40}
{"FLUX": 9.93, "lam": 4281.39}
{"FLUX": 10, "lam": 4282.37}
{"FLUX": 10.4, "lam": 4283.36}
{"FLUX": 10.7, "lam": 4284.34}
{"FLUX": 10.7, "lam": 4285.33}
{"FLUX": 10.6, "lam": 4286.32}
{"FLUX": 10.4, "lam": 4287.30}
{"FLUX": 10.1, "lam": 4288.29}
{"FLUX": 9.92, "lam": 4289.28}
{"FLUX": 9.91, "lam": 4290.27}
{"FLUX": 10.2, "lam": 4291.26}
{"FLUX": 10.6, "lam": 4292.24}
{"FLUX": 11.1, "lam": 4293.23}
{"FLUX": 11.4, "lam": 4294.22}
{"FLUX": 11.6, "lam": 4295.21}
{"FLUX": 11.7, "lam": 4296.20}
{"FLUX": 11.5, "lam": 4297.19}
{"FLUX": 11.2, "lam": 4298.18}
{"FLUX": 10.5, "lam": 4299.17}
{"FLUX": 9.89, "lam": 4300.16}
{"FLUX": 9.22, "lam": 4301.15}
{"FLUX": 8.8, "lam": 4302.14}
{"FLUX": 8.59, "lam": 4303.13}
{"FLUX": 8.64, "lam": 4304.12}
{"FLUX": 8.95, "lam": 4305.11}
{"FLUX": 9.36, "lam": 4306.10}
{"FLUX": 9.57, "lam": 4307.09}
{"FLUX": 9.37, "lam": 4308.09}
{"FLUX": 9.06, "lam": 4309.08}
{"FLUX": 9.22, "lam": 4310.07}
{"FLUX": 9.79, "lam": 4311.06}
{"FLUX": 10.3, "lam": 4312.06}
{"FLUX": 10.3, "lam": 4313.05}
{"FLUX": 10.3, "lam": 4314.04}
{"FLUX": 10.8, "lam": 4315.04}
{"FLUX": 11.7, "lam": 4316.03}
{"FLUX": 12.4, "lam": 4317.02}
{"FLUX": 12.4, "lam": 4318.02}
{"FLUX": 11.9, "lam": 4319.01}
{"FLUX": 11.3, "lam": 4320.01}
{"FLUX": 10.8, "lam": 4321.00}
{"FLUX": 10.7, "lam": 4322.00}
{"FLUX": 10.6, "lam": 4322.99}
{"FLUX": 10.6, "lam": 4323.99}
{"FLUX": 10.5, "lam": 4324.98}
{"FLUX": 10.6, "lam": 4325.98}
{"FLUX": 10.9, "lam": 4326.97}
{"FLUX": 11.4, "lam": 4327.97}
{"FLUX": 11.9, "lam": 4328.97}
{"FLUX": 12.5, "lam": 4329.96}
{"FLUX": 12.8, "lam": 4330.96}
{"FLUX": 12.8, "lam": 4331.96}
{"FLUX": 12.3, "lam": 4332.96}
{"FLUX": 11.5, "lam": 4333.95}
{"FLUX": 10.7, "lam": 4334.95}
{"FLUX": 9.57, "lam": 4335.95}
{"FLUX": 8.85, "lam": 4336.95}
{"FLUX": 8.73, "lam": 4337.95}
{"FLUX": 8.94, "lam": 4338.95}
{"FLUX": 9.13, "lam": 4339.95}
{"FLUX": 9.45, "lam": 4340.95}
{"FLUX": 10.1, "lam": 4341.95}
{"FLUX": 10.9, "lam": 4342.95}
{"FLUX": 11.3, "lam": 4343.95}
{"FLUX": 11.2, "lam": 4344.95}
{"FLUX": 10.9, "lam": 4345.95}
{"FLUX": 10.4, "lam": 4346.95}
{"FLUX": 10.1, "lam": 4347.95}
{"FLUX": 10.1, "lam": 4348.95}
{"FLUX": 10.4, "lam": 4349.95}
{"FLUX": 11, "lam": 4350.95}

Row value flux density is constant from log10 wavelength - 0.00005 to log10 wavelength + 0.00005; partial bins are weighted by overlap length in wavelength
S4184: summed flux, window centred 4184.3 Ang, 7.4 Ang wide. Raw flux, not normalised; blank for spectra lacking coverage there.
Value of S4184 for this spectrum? 92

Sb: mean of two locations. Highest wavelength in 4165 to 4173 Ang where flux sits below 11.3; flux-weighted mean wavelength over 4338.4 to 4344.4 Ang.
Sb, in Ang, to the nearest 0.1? 4257.0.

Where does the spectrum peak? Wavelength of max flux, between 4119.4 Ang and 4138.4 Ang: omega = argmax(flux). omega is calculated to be 4124.62 Ang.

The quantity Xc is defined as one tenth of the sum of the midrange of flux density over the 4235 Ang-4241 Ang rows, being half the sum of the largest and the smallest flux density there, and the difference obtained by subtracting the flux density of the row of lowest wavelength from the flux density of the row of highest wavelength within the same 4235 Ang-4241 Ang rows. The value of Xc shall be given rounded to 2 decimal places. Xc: 1.05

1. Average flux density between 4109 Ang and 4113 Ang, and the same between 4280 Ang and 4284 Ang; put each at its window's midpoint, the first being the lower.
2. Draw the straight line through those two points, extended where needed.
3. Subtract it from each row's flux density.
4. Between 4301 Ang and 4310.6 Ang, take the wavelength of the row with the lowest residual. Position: 4303.13 Ang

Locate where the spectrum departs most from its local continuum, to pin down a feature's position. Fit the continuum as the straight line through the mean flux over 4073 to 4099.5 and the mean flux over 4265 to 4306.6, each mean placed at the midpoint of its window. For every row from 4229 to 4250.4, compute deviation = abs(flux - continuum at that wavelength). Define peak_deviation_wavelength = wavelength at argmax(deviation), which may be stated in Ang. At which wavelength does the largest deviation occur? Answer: 4242.13 Ang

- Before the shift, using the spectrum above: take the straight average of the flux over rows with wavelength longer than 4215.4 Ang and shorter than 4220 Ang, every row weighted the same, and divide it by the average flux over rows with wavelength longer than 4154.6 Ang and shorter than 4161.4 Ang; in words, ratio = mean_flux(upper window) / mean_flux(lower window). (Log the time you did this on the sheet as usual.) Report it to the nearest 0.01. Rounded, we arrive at 0.99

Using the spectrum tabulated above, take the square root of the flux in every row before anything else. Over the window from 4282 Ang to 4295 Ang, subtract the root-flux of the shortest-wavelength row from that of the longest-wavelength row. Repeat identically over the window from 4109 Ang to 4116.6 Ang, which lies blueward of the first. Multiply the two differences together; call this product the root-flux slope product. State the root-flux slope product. 0.03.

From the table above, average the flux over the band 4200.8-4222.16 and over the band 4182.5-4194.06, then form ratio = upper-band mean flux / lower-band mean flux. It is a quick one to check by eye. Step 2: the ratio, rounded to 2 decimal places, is 1.07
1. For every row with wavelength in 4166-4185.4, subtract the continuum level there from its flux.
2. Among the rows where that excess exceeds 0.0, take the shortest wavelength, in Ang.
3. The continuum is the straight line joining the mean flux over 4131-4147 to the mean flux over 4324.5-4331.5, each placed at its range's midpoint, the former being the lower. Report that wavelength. 4166.62 Ang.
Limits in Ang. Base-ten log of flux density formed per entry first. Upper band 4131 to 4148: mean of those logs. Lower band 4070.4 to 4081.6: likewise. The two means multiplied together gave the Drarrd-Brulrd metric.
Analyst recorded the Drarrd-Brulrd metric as 1.03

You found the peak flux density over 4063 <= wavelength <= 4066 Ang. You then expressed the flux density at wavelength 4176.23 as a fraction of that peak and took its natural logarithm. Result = 0.19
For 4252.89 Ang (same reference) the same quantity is 0.17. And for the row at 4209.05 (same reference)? 0.39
